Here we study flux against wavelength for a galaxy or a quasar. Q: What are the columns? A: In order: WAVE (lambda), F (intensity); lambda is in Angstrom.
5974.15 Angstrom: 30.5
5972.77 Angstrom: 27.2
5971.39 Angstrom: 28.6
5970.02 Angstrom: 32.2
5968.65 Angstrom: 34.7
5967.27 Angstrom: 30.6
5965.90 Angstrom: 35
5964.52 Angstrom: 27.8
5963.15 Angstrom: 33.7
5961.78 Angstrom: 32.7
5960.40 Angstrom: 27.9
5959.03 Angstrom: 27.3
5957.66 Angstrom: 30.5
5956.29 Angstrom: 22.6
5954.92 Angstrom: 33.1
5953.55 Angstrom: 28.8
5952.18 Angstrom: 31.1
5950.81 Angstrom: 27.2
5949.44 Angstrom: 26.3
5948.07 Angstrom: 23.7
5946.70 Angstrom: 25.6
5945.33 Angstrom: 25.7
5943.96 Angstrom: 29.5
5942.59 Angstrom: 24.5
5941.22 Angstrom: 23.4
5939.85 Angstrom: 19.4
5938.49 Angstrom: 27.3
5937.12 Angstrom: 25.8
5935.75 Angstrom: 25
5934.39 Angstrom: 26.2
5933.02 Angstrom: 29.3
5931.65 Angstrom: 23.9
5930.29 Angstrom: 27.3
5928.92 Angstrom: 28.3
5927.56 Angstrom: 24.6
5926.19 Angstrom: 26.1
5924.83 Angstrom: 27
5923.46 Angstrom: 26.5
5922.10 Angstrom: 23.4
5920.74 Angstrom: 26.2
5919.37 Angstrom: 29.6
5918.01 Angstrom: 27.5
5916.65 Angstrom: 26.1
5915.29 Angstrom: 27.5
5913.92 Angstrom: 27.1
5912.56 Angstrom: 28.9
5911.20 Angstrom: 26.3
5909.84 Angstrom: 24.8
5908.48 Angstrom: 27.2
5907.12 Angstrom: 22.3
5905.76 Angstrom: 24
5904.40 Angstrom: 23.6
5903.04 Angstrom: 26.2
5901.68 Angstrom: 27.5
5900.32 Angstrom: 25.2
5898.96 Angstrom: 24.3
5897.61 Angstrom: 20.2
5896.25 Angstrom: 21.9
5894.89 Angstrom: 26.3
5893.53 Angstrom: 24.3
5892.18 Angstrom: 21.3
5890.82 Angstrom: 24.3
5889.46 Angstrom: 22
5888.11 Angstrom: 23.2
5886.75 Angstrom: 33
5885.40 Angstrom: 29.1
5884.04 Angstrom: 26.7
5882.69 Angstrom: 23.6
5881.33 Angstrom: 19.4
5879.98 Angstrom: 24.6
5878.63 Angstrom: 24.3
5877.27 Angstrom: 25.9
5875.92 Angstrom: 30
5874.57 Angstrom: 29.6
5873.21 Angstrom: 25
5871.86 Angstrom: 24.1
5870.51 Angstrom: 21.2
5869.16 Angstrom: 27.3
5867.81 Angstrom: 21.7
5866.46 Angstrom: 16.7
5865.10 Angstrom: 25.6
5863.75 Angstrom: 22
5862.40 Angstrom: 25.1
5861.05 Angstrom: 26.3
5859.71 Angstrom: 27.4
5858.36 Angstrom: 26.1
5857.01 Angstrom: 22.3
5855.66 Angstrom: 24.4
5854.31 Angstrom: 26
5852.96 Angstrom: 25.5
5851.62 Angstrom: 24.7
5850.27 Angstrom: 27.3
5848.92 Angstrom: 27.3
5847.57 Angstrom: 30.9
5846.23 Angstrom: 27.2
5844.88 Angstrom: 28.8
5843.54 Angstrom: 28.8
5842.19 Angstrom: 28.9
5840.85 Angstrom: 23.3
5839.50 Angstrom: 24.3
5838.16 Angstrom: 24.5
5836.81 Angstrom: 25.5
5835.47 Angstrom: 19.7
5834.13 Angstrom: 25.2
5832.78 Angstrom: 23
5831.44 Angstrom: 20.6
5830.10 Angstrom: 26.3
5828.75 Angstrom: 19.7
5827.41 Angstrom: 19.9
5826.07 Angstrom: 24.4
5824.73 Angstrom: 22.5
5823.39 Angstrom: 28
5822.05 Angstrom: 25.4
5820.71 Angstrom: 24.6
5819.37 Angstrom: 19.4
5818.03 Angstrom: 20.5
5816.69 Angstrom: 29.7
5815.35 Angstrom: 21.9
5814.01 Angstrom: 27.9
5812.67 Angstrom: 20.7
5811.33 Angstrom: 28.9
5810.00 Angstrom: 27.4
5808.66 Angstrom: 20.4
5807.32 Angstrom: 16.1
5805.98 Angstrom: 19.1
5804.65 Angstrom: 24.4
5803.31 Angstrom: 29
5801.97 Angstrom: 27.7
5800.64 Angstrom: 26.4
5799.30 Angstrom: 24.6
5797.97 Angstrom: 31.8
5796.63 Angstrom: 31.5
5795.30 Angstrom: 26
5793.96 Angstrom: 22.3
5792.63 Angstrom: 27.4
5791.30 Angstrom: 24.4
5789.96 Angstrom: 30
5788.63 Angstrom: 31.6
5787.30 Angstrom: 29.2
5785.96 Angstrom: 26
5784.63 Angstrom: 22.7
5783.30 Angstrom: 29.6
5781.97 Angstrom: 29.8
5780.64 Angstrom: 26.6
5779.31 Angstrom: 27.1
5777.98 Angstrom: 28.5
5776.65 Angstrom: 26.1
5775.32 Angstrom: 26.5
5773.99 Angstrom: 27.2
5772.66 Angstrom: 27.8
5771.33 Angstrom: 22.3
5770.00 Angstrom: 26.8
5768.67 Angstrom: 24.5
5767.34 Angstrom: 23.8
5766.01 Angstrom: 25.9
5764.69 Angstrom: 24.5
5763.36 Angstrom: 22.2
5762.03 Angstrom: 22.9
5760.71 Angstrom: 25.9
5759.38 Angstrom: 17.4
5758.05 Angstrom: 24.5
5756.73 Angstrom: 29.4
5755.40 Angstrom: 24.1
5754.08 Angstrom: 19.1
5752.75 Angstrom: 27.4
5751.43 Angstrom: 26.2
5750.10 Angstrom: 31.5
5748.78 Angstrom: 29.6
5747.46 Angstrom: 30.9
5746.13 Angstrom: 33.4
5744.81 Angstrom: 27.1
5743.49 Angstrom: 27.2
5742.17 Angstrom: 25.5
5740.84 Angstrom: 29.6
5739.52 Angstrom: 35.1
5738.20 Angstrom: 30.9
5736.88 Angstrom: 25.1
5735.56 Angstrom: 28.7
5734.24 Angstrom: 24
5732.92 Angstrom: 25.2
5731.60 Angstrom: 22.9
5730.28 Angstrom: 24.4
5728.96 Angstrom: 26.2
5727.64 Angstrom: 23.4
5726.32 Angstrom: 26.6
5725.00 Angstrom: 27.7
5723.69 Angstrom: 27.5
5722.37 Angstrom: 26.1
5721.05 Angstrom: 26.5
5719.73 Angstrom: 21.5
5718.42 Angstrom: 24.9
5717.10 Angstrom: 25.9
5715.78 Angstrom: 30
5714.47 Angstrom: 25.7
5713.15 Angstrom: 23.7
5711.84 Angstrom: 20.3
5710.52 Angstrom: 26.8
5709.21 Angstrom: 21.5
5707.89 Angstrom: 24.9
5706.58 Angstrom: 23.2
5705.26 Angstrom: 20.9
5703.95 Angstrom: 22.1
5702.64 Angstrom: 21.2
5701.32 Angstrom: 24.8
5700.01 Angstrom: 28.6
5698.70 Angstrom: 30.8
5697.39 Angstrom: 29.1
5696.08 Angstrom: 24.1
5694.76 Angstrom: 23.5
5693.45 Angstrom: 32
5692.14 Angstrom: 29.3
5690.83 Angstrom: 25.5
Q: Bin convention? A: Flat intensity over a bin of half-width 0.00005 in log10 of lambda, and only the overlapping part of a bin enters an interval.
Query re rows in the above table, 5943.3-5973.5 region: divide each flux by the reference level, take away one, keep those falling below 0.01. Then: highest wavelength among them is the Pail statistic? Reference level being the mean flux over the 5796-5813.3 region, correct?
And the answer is 5956.29 Angstrom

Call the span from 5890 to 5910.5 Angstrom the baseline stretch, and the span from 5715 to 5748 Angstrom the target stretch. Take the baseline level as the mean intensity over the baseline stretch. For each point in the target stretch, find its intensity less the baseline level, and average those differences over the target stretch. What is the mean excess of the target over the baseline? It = 2.8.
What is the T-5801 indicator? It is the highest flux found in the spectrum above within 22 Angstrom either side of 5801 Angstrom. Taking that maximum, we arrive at 31.8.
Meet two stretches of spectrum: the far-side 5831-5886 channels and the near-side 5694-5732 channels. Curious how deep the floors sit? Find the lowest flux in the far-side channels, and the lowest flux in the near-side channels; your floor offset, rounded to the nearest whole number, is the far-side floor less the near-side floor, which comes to -4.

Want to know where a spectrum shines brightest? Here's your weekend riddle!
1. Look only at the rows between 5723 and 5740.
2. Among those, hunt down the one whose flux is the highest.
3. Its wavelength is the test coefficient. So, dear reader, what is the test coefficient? 5739.52 Angstrom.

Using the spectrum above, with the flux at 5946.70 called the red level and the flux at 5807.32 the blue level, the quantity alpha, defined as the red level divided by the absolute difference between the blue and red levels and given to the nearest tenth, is 2.7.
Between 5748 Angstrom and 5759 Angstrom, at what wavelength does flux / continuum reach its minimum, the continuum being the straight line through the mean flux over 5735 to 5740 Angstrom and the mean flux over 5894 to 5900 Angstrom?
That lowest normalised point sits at 5754.08 Angstrom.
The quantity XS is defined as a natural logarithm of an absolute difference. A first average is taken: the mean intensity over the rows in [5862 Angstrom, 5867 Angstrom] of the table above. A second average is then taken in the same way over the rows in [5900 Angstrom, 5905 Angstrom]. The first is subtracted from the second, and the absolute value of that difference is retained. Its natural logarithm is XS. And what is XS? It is 1.2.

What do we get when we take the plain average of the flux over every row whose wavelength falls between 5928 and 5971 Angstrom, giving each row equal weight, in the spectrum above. 27.9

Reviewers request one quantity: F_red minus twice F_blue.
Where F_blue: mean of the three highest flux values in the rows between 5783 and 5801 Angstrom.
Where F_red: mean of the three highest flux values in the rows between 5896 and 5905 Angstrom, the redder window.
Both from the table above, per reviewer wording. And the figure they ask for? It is -37.0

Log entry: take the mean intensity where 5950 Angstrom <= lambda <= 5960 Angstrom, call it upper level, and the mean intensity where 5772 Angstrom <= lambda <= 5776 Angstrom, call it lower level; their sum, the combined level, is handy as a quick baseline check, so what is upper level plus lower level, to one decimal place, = 55.8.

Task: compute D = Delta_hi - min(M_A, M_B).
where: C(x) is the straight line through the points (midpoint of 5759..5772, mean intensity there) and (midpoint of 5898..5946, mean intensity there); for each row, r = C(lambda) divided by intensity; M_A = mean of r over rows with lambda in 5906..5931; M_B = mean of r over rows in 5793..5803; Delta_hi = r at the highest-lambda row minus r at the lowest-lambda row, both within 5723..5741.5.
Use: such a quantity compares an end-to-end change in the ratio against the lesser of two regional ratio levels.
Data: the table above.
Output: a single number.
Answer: -0.95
